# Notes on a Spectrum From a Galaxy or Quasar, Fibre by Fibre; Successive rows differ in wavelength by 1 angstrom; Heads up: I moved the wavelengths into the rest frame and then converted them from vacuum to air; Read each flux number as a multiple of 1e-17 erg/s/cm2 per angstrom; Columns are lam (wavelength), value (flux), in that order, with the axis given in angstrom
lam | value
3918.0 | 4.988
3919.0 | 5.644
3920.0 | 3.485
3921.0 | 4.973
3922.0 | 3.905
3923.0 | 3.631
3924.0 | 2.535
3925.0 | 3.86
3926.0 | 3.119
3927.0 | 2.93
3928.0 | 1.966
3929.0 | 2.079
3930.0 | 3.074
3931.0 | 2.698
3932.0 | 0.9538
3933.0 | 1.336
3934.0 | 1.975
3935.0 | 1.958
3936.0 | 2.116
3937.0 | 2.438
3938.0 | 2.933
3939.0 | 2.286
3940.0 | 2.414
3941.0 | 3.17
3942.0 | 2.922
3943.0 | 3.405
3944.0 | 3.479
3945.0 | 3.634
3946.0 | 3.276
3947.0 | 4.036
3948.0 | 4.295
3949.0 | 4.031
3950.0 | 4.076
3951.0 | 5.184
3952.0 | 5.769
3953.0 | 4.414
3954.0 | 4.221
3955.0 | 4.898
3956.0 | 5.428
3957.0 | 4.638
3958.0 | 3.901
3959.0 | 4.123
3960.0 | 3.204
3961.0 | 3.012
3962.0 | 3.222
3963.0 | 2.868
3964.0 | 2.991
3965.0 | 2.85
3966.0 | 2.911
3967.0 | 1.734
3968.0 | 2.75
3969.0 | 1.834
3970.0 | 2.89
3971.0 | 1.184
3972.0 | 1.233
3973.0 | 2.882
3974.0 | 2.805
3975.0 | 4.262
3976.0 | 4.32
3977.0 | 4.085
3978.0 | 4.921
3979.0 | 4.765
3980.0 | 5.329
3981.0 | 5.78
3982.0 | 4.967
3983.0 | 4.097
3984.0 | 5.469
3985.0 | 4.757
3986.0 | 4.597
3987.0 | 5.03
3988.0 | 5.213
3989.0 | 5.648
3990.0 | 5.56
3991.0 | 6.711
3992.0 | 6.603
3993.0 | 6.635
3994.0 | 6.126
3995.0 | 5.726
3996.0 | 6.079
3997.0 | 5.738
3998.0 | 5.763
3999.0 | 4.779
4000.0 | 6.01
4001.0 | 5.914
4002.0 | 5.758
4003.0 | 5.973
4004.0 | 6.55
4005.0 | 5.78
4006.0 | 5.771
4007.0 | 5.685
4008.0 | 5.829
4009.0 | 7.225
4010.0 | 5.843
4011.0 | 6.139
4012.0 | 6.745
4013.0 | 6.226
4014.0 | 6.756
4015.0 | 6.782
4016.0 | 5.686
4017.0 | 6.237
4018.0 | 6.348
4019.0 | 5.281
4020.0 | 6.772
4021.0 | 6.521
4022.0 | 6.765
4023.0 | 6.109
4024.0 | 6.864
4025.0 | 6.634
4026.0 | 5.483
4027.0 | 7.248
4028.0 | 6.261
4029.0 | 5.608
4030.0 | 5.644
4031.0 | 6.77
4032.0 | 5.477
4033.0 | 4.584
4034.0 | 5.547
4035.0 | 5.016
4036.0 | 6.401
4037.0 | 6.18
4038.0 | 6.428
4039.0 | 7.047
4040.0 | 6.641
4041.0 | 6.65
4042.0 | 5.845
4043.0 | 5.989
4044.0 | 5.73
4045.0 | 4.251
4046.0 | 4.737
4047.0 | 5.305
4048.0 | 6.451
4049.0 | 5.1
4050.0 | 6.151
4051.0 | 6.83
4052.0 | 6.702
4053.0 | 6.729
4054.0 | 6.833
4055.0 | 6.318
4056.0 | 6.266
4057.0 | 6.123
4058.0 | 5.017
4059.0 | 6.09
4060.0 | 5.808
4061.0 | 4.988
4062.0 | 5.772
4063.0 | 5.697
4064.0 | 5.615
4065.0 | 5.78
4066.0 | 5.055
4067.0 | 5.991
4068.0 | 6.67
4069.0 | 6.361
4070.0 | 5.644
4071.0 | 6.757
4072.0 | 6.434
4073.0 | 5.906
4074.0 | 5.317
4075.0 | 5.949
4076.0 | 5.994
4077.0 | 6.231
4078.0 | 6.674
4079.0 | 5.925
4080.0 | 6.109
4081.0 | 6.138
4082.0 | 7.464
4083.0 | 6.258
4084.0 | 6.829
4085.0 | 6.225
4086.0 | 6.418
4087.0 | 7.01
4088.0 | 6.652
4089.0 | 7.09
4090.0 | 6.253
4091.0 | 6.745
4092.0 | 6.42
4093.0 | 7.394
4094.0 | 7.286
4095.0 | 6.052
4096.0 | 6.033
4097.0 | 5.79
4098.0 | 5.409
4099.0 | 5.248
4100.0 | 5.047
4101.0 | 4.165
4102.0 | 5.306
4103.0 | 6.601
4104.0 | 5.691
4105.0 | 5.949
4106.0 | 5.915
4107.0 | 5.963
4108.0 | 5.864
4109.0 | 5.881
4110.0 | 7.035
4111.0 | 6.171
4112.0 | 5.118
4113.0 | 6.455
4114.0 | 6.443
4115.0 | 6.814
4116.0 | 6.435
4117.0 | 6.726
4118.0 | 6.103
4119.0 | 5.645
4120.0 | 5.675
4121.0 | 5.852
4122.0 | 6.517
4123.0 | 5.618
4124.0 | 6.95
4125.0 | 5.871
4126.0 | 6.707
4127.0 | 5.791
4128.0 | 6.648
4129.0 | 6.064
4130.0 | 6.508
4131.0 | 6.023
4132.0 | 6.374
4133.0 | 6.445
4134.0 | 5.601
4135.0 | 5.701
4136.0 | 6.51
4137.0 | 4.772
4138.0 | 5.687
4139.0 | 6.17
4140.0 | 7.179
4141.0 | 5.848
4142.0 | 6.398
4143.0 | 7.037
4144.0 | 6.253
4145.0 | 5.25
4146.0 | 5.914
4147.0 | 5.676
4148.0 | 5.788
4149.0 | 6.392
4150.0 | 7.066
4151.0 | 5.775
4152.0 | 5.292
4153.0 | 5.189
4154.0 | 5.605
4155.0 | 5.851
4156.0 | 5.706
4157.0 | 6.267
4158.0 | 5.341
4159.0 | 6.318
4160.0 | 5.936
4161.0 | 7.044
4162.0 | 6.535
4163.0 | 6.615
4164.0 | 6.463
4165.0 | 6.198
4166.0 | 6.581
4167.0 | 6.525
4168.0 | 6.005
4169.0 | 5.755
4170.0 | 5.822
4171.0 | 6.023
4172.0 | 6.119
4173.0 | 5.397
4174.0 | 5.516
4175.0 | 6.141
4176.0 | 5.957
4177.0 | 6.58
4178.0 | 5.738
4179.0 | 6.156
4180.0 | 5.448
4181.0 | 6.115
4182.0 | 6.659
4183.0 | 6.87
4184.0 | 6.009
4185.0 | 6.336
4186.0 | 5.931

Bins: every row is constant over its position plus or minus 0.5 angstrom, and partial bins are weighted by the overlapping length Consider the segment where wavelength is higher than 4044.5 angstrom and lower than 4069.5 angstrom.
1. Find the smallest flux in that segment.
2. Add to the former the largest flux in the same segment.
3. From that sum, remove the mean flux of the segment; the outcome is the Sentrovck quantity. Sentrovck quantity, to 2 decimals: 5.22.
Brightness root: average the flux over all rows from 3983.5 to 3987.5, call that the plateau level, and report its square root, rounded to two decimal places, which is 2.23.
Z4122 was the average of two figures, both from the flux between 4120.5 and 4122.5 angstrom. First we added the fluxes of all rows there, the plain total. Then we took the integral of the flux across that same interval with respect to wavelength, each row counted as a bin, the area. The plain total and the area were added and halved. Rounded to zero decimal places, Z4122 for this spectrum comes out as 12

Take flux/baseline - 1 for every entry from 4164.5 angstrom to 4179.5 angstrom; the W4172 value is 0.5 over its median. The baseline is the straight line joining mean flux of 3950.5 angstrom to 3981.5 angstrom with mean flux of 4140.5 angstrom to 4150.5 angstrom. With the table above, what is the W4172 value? -6.9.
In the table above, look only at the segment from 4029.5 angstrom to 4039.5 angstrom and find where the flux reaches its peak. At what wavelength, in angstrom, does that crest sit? 4039.0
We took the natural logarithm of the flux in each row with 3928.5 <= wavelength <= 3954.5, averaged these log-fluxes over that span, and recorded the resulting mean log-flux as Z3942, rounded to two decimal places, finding 1.08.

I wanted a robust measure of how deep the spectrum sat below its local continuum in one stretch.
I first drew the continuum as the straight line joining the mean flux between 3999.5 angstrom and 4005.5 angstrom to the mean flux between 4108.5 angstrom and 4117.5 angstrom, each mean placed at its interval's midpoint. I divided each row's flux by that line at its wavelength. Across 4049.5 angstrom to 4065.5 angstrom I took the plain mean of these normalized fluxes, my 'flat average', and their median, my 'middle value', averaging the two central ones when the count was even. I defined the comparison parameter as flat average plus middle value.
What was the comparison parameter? 1.970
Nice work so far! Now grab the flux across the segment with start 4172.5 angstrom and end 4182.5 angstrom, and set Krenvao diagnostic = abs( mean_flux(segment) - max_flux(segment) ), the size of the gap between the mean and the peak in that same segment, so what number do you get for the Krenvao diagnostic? 0.69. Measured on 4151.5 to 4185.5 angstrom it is 0.98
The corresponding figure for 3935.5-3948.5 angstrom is 1.19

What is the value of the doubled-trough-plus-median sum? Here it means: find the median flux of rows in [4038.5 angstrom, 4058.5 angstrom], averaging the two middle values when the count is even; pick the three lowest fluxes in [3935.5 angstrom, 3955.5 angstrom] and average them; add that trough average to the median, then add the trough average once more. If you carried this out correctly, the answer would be 10.8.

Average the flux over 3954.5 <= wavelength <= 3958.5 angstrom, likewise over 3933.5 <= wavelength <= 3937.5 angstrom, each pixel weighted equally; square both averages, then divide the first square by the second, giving 4.9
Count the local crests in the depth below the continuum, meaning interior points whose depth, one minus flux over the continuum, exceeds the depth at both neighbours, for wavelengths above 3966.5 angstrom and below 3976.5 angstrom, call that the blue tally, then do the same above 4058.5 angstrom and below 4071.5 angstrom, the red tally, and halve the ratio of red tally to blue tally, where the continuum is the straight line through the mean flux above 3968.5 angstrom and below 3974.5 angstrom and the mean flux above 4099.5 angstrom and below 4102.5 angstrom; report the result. 0.67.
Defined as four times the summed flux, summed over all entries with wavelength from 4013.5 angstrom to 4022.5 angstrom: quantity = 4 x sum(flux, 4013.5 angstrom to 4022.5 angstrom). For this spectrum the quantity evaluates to 229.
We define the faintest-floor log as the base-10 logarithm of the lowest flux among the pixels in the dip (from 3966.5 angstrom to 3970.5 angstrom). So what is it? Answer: 0.24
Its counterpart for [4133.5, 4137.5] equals 0.68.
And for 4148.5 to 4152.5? 0.72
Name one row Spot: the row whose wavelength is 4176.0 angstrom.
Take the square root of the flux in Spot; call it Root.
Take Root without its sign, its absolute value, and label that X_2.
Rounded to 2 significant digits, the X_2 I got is 2.4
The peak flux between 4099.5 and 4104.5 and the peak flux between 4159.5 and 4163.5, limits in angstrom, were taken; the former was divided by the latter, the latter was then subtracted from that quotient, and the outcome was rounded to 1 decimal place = -6.1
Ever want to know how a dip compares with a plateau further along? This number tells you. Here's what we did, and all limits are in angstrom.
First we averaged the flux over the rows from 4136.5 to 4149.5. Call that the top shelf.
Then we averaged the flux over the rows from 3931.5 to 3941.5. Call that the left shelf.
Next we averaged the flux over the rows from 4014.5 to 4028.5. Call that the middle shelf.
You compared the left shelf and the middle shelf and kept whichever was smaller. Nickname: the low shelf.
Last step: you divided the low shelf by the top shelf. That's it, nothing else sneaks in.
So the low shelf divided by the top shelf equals 0.4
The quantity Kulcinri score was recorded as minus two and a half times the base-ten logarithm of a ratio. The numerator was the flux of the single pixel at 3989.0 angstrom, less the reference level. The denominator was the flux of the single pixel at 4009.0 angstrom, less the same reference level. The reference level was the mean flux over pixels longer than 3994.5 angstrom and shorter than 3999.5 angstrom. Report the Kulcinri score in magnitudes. 4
